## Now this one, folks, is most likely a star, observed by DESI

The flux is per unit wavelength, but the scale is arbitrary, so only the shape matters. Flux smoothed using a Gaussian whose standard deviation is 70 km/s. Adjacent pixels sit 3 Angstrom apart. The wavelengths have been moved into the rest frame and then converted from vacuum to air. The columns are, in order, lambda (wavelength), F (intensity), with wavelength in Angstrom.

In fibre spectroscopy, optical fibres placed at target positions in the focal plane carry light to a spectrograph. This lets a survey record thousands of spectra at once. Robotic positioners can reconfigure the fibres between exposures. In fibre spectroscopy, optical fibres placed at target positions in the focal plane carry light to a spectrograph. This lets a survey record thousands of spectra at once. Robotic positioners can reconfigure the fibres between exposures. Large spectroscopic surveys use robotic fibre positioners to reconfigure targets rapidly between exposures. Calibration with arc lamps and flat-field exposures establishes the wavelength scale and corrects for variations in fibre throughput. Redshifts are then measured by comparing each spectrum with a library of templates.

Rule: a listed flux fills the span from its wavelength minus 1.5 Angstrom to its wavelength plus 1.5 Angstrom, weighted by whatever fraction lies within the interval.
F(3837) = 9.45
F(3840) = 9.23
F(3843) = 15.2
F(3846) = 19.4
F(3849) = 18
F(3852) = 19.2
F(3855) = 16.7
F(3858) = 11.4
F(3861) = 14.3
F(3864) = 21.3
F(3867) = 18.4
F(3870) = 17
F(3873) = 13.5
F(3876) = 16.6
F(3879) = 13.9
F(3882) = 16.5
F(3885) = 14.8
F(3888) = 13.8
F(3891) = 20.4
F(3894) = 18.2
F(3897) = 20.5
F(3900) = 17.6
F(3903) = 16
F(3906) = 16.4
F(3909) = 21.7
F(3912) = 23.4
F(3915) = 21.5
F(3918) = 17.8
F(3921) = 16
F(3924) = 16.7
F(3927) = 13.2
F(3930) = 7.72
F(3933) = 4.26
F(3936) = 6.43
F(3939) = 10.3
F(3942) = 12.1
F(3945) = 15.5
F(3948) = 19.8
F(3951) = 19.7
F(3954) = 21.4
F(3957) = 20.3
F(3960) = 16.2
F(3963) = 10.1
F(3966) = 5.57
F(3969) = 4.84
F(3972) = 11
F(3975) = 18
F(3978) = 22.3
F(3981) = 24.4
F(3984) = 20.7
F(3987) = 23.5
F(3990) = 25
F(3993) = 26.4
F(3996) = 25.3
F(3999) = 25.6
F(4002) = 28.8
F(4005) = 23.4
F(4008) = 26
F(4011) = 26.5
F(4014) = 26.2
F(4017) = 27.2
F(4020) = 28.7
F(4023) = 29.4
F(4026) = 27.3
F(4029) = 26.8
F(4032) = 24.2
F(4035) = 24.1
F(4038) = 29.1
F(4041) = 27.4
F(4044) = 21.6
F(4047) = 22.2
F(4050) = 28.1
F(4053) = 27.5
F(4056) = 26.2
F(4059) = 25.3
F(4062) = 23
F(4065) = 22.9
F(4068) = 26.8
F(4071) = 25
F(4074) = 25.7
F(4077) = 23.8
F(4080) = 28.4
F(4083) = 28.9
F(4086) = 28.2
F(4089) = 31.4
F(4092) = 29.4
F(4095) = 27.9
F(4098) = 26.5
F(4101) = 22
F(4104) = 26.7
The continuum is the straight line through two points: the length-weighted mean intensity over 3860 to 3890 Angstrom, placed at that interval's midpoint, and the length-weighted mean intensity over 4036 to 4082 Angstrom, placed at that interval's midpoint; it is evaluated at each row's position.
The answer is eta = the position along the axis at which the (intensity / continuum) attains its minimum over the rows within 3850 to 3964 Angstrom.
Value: 3933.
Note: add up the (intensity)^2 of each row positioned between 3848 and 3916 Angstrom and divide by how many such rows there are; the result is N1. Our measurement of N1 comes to 313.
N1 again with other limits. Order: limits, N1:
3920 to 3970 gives 199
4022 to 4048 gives 672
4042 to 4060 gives 639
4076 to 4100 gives 792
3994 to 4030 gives 719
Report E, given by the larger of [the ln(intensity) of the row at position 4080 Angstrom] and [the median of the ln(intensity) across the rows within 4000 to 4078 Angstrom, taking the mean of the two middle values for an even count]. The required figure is 3.35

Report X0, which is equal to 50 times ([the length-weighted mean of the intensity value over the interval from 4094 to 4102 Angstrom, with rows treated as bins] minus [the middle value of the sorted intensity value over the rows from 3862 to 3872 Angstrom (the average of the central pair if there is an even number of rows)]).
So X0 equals 357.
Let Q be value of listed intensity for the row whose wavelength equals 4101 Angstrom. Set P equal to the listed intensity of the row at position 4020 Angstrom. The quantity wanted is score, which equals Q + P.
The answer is 51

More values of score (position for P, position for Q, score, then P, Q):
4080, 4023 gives 58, 28.4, 29.4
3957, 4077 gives 44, 20.3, 23.8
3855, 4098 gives 43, 16.7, 26.5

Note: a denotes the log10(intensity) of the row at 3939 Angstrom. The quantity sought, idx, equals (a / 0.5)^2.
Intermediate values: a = 1.01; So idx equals 4.1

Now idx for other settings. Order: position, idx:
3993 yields 8.1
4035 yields 7.6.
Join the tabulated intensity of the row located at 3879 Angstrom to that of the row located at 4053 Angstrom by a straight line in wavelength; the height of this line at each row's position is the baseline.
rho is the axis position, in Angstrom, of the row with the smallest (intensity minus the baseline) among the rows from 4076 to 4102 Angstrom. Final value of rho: 4101 Angstrom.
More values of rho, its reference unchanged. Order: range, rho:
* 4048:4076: 4065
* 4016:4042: 4035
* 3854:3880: 3858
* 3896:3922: 3921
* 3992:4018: 4005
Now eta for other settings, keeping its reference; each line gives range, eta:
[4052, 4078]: 4065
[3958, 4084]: 3969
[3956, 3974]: 3969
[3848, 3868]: 3858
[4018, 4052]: 4044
